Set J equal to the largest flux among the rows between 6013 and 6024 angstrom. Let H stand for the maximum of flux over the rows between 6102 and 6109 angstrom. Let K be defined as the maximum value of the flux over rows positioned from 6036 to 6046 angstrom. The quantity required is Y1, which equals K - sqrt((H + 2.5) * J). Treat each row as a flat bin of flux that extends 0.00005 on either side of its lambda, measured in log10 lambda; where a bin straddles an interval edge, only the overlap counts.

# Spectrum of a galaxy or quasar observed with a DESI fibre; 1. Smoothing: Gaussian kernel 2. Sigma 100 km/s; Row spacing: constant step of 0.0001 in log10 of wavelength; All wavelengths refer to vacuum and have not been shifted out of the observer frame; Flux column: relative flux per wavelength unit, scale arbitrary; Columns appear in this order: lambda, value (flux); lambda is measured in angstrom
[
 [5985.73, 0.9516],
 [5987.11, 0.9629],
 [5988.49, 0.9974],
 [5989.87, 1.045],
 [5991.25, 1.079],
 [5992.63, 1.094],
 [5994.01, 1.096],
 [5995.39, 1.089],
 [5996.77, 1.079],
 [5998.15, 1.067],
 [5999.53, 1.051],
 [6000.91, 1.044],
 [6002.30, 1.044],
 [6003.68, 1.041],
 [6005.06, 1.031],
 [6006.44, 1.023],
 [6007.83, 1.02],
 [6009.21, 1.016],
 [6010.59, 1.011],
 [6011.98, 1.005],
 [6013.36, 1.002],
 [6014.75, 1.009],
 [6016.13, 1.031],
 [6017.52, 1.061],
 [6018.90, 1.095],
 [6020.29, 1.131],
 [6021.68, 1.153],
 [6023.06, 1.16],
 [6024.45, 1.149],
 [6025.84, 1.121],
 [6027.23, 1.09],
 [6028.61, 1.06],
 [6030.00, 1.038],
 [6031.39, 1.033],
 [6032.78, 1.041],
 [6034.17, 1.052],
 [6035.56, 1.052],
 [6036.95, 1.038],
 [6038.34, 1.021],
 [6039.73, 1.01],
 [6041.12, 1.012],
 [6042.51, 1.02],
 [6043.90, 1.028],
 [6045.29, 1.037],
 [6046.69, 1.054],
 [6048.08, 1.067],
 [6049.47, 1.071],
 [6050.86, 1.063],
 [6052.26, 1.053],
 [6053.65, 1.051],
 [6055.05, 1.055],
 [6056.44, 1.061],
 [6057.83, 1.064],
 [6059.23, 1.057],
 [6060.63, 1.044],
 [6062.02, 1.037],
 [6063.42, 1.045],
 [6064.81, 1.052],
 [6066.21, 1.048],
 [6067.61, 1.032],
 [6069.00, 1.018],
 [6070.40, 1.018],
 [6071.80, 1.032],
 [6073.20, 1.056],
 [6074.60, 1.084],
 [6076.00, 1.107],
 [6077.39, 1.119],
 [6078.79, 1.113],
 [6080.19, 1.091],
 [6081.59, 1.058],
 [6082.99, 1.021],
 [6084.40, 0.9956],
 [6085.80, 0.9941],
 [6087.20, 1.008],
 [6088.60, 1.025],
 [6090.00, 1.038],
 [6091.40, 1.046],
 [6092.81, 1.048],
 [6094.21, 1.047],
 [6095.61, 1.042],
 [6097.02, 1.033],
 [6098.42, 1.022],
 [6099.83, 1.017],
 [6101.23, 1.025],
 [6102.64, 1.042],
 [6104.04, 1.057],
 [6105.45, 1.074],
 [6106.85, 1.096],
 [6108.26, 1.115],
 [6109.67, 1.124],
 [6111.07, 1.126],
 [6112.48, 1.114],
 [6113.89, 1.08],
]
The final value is -1.01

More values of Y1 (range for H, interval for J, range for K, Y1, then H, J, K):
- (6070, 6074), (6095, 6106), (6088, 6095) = -0.91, 1.056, 1.074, 1.048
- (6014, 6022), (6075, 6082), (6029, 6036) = -0.97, 1.153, 1.119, 1.052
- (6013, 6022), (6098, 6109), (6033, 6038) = -0.97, 1.153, 1.115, 1.052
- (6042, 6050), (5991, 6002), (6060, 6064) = -0.93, 1.071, 1.096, 1.045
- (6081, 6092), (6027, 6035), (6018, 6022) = -0.82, 1.058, 1.09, 1.153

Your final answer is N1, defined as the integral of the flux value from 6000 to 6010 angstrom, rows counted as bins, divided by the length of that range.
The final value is 1.032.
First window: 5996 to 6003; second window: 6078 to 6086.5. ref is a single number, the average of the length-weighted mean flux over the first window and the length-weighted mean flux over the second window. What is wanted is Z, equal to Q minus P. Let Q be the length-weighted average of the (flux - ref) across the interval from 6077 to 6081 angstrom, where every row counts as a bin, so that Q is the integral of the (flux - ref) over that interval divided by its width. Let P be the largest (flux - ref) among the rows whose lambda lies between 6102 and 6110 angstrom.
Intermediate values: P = 0.07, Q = 0.054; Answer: -0.019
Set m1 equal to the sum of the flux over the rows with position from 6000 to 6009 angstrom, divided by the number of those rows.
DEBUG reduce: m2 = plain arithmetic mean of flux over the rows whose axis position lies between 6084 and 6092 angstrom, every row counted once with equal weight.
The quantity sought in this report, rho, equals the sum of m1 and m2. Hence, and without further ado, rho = 2.05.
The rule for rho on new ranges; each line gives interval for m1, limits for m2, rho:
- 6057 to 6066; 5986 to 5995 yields 2.10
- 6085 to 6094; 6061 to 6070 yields 2.07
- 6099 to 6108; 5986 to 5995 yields 2.10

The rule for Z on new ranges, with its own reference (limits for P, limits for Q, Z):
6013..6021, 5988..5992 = -0.088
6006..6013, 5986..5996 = 0.024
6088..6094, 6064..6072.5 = -0.015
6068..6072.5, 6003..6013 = -0.012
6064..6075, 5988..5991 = -0.053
